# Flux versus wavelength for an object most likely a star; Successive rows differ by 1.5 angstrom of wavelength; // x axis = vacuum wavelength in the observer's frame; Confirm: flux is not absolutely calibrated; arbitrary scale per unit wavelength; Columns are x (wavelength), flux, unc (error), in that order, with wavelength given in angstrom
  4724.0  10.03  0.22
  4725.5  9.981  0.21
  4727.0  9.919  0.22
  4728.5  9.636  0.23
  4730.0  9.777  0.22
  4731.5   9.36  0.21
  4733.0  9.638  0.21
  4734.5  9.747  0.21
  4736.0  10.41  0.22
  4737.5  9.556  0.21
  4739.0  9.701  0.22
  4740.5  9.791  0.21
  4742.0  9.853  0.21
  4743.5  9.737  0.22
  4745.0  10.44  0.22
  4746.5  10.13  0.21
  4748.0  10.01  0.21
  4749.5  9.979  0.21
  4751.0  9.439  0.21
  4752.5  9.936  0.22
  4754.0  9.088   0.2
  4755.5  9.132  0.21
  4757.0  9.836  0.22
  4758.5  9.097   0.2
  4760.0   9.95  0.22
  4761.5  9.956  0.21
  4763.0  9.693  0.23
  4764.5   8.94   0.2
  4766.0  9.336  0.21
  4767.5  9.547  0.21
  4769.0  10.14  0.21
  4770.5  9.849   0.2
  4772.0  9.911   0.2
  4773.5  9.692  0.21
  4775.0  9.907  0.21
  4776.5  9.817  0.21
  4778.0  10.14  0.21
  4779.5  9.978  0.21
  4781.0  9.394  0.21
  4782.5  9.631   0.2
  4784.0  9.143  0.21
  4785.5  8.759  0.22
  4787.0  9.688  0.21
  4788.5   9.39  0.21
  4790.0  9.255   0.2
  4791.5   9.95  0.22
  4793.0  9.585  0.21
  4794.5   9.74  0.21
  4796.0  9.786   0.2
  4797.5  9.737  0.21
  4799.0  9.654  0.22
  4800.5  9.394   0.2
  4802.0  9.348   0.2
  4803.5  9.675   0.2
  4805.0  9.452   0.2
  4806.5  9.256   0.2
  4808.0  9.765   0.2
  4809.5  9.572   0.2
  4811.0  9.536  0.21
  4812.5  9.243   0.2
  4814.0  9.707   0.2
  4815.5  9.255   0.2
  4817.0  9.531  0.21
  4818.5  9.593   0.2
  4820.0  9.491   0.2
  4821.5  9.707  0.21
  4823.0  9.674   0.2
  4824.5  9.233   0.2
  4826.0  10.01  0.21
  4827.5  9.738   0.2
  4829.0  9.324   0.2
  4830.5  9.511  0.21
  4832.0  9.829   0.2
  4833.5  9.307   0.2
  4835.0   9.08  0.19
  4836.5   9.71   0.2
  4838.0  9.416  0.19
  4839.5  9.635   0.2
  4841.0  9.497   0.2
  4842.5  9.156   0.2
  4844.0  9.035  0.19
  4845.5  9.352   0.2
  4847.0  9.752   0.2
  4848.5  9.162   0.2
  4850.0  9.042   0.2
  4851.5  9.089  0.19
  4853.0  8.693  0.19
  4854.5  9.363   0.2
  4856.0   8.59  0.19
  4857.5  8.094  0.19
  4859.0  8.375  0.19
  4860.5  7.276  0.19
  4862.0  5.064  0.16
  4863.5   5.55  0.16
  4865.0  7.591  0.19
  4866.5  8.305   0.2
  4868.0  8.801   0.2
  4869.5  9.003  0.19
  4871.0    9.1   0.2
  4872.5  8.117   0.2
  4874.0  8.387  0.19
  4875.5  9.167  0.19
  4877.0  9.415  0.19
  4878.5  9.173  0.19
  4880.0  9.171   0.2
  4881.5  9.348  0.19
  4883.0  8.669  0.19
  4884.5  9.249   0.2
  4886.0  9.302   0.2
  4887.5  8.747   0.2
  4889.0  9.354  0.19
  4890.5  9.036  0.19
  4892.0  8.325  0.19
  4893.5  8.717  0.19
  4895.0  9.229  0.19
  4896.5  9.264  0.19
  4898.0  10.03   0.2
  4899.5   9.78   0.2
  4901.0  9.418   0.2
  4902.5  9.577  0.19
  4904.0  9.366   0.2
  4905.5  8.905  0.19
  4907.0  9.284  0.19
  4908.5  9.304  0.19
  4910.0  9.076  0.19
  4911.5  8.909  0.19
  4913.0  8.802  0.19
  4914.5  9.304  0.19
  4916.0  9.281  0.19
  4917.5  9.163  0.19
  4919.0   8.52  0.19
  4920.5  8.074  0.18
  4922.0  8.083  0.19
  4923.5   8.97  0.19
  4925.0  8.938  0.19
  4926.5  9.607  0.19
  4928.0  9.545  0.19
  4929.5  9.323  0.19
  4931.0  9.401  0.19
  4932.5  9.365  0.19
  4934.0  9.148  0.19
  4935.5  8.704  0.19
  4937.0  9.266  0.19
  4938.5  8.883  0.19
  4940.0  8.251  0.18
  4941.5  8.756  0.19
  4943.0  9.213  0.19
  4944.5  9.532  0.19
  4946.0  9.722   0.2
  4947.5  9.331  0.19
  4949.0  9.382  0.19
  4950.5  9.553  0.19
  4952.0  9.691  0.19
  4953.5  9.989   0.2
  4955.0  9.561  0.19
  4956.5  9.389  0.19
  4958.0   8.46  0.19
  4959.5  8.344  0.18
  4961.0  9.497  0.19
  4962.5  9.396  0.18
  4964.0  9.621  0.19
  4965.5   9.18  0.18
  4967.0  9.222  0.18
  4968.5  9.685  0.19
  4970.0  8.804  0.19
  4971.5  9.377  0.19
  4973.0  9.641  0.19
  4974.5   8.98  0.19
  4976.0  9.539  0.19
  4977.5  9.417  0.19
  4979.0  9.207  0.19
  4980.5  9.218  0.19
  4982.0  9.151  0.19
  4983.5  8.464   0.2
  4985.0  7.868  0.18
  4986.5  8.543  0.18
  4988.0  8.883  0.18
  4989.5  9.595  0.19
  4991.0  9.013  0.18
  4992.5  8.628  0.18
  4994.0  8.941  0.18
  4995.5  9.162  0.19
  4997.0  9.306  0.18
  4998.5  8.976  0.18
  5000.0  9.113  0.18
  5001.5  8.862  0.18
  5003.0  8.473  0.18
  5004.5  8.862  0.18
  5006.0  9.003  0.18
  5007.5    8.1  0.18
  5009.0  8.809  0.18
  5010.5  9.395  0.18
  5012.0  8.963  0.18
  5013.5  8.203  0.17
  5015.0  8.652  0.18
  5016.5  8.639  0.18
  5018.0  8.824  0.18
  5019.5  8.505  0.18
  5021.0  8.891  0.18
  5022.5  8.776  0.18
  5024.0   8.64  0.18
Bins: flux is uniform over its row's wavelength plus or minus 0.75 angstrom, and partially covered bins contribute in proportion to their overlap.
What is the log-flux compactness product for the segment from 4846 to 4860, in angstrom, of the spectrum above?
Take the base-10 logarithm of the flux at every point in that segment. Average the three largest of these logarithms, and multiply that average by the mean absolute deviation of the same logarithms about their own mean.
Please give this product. 0.020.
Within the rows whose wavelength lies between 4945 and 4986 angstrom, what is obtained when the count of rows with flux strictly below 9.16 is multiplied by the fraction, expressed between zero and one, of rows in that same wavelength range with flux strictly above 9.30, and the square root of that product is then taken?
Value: 2.04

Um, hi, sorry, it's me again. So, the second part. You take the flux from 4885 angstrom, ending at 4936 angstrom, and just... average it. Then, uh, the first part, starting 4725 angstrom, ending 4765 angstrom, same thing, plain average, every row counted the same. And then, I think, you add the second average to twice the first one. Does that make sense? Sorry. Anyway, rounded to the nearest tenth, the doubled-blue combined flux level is 28.6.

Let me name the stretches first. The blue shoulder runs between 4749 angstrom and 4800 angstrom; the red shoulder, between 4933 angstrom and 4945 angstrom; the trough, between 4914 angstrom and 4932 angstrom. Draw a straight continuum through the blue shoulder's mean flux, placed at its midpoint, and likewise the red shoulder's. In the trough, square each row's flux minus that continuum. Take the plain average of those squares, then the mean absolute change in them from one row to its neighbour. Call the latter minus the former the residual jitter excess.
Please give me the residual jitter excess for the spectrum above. -0.03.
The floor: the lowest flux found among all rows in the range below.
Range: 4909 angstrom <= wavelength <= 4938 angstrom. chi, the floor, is 8.074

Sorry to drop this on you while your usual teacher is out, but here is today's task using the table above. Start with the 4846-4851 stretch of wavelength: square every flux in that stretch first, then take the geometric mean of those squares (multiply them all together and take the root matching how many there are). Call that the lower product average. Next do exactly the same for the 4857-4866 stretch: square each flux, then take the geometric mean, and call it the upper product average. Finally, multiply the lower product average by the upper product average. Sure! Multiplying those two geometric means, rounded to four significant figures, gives 4095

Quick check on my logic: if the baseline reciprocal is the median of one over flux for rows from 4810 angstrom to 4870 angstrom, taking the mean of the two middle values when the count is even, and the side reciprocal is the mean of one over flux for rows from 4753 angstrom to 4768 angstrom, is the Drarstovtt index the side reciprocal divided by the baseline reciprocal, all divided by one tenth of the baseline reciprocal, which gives 91.2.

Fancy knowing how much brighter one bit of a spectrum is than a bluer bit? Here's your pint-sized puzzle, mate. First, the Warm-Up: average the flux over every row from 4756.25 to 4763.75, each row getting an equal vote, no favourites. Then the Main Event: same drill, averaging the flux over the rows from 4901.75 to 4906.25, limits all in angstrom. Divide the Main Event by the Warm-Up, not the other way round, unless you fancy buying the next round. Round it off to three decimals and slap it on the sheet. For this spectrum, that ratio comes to 0.956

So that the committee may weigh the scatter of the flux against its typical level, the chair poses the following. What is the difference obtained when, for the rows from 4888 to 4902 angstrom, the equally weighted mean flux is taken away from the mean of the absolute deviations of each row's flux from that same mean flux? -8.87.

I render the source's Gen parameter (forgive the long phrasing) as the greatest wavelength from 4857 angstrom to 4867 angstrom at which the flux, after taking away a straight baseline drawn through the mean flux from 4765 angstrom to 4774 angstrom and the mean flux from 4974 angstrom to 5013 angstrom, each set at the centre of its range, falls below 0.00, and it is 4866.5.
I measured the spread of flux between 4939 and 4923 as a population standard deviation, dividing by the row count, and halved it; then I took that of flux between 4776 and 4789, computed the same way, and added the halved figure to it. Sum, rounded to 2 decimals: 0.54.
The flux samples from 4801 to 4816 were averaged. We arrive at 9.5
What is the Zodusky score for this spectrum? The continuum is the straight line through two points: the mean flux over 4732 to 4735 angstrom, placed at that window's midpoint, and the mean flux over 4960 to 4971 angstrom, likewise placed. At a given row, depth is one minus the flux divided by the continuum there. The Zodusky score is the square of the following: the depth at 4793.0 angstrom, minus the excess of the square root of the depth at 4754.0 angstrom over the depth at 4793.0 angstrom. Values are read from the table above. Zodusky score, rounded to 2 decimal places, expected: 0.06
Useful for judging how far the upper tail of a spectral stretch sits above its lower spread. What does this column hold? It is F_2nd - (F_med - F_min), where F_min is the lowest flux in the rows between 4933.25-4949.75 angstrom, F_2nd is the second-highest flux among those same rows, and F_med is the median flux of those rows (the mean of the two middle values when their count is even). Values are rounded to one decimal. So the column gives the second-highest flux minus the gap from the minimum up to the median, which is 8.6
